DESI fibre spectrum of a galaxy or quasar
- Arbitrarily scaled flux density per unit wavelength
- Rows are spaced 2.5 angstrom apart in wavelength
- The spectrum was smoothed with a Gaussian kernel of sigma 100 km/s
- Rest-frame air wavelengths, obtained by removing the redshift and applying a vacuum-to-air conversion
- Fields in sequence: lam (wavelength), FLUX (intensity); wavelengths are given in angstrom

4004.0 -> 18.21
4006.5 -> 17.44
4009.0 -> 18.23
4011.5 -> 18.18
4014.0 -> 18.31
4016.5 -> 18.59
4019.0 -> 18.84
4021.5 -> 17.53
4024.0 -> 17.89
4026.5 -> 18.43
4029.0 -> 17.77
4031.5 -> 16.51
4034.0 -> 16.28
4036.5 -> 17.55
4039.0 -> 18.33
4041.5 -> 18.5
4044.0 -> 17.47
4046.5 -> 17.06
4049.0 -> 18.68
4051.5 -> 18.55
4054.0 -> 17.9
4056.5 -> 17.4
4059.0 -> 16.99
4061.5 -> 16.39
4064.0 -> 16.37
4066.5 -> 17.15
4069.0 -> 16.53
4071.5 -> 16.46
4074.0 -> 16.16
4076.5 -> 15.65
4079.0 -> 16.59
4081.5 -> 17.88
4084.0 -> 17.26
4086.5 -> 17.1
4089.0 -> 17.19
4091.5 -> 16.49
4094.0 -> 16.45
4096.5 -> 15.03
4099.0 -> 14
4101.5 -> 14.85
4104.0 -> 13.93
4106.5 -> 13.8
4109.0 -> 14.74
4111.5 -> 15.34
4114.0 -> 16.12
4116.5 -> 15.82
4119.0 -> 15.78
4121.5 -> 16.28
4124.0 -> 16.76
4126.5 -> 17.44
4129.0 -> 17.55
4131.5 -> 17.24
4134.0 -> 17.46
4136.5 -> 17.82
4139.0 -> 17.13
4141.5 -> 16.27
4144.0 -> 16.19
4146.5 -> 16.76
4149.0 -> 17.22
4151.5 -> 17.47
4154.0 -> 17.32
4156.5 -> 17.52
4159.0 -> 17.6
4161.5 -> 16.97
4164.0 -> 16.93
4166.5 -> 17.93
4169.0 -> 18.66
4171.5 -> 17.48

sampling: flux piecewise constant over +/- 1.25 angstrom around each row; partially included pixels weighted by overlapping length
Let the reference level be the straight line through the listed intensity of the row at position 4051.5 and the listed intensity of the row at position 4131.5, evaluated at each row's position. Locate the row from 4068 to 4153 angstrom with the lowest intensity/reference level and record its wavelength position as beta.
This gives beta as 4106.5 angstrom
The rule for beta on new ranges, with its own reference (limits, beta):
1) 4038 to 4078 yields 4076.5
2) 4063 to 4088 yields 4076.5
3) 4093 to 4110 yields 4106.5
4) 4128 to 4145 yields 4144.0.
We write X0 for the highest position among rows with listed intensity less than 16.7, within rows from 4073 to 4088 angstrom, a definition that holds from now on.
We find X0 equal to 4079.0 angstrom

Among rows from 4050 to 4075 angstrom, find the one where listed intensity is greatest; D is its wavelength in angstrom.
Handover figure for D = 4051.5 angstrom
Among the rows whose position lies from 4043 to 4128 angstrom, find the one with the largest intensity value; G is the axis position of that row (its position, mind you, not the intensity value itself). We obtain 4049.0 angstrom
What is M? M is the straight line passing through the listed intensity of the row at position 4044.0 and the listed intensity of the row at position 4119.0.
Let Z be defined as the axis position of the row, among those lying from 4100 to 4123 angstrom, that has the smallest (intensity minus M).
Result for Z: 4106.5 angstrom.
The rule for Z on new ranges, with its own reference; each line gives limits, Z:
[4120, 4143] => 4121.5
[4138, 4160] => 4144.0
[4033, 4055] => 4034.0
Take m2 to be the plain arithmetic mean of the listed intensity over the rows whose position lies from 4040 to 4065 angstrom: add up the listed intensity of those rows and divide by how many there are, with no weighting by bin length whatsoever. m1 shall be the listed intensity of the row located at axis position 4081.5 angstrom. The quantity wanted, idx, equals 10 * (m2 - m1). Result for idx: -3.5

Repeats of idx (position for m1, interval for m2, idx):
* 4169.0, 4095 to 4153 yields -25.3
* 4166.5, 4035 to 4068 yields -3.7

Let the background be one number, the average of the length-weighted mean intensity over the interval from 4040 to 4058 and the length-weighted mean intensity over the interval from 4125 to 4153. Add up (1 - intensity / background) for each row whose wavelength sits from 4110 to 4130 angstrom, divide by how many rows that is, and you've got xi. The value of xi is 0.07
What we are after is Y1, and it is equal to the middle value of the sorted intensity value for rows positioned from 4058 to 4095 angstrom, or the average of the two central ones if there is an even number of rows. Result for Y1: 16.5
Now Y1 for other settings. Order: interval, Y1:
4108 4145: 16.3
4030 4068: 17.4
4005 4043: 18.2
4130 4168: 17.2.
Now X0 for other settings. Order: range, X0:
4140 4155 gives 4144.0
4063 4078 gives 4076.5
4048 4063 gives 4061.5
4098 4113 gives 4111.5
